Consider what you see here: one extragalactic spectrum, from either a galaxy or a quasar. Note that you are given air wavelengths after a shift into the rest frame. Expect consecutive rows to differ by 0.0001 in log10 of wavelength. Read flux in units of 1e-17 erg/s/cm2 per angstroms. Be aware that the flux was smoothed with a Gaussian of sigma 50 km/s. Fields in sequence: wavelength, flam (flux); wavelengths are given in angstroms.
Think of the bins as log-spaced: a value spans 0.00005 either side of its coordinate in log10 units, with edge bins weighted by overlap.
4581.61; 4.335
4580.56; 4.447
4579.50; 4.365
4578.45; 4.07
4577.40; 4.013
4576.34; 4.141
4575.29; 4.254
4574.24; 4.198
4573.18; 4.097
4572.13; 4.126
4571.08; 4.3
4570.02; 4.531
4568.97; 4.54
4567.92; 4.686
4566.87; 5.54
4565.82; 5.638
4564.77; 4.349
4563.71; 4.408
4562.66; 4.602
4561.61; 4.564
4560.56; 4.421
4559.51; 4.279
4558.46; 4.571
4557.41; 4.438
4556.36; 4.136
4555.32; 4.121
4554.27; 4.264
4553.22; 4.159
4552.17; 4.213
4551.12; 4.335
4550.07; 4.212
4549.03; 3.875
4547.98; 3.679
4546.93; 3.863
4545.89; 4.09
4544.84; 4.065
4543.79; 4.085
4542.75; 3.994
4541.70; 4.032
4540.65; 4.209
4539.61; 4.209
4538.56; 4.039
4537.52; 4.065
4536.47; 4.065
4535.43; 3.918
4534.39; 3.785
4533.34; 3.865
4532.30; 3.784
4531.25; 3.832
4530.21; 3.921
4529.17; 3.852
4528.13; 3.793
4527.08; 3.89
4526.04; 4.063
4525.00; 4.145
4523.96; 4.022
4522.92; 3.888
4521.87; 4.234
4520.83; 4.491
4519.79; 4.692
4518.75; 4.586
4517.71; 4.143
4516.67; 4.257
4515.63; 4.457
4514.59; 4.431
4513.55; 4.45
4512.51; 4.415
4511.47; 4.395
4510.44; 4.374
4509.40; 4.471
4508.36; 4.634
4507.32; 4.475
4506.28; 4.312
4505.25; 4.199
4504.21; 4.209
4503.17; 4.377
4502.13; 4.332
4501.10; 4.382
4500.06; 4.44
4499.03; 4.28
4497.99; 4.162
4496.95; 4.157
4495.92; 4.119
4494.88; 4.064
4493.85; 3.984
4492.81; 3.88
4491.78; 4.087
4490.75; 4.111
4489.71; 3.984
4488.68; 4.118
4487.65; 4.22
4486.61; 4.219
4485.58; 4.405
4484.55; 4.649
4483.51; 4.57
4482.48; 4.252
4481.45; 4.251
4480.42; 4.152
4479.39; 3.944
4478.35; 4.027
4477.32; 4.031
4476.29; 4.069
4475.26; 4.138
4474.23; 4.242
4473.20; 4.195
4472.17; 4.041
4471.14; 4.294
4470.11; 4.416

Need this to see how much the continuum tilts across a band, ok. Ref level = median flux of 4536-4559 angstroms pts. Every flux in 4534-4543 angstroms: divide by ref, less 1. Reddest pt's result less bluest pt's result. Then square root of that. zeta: 0.23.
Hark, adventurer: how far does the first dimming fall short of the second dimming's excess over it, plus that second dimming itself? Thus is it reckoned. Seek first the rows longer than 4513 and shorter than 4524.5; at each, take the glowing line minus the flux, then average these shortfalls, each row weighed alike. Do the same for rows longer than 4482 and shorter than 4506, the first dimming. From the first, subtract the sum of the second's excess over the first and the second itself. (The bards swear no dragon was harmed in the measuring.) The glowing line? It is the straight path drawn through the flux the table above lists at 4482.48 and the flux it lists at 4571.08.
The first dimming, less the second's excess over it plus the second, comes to 0.18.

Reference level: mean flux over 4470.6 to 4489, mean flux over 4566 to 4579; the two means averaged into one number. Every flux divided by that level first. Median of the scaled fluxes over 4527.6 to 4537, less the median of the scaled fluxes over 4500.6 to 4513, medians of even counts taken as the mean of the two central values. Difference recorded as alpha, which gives -0.12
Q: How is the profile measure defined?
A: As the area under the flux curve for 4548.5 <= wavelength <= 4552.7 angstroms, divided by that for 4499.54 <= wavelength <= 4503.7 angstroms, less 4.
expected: -3.04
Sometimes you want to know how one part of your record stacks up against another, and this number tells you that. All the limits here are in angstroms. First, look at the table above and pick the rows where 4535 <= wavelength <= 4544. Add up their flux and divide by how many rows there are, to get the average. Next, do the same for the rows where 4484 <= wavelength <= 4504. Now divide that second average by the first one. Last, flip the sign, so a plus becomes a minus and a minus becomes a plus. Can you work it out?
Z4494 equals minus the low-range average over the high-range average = -1.03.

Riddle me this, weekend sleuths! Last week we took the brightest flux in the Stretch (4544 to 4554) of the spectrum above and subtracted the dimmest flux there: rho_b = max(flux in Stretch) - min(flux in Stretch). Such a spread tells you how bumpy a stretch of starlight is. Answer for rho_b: 0.7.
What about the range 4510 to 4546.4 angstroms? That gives 0.9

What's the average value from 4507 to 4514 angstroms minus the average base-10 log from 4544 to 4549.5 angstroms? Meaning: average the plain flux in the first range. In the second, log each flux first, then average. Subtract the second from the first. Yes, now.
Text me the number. 3.87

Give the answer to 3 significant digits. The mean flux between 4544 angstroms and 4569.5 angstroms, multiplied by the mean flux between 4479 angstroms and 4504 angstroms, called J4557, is 18.4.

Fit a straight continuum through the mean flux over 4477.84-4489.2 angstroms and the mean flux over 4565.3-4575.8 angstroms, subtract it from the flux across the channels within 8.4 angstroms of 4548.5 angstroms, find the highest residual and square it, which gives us 0.033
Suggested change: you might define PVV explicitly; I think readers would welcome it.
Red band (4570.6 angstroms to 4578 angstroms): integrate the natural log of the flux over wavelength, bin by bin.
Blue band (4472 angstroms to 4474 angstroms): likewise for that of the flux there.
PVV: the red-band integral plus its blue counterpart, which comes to 13.4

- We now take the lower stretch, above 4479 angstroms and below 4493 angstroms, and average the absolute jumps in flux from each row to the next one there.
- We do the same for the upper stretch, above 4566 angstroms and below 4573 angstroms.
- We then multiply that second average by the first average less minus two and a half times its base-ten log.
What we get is -0.6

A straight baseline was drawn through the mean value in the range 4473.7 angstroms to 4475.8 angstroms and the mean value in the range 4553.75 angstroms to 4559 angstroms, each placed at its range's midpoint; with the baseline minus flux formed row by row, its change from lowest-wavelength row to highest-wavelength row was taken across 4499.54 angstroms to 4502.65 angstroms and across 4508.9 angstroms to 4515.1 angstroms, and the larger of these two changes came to 0.11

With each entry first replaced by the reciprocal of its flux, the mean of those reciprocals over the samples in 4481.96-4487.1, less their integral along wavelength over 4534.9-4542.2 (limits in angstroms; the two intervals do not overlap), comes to -1.6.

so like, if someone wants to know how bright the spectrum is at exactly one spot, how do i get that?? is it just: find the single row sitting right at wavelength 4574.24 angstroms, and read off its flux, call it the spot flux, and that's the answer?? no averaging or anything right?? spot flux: 4.198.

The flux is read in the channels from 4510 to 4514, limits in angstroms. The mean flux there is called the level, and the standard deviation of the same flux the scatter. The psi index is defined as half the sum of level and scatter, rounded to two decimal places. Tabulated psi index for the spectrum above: 2.22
